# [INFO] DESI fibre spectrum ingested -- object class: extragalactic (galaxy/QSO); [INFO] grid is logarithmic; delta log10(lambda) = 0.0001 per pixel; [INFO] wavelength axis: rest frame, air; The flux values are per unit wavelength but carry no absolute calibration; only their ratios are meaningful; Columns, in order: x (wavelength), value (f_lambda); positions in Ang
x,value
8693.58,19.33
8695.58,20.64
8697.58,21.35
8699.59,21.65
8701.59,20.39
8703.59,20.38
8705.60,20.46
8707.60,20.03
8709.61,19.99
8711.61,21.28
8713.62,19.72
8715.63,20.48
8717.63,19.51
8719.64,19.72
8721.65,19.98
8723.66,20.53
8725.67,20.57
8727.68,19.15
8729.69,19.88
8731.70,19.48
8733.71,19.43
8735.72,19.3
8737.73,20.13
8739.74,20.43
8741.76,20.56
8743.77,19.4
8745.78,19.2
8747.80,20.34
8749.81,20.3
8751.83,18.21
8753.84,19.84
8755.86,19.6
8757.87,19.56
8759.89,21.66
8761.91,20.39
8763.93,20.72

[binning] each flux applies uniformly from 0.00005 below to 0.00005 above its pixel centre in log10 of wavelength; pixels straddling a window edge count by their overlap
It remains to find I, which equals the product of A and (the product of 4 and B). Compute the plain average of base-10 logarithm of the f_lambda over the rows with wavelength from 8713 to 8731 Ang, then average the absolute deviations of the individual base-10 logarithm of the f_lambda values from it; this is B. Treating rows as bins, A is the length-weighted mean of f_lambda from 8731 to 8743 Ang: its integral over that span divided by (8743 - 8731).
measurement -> 0.68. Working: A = 19.89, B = 0.0085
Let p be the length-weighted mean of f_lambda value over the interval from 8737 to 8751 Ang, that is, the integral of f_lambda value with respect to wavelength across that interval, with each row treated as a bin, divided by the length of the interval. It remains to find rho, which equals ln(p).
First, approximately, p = 20.0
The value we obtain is 3.00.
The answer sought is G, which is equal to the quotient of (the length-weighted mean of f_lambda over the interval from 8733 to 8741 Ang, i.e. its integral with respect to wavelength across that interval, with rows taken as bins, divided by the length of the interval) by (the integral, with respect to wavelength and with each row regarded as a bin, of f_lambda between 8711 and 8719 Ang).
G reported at 0.123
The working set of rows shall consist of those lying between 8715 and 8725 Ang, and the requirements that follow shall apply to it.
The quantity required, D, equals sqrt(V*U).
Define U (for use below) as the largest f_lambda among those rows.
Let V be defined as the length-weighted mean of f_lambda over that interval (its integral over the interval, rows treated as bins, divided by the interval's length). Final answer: 20.3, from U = 20.53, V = 20.0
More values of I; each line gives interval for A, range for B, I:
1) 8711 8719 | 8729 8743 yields 0.73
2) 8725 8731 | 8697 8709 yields 0.87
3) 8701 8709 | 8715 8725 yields 0.65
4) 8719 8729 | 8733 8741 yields 0.80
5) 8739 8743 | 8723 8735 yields 0.87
